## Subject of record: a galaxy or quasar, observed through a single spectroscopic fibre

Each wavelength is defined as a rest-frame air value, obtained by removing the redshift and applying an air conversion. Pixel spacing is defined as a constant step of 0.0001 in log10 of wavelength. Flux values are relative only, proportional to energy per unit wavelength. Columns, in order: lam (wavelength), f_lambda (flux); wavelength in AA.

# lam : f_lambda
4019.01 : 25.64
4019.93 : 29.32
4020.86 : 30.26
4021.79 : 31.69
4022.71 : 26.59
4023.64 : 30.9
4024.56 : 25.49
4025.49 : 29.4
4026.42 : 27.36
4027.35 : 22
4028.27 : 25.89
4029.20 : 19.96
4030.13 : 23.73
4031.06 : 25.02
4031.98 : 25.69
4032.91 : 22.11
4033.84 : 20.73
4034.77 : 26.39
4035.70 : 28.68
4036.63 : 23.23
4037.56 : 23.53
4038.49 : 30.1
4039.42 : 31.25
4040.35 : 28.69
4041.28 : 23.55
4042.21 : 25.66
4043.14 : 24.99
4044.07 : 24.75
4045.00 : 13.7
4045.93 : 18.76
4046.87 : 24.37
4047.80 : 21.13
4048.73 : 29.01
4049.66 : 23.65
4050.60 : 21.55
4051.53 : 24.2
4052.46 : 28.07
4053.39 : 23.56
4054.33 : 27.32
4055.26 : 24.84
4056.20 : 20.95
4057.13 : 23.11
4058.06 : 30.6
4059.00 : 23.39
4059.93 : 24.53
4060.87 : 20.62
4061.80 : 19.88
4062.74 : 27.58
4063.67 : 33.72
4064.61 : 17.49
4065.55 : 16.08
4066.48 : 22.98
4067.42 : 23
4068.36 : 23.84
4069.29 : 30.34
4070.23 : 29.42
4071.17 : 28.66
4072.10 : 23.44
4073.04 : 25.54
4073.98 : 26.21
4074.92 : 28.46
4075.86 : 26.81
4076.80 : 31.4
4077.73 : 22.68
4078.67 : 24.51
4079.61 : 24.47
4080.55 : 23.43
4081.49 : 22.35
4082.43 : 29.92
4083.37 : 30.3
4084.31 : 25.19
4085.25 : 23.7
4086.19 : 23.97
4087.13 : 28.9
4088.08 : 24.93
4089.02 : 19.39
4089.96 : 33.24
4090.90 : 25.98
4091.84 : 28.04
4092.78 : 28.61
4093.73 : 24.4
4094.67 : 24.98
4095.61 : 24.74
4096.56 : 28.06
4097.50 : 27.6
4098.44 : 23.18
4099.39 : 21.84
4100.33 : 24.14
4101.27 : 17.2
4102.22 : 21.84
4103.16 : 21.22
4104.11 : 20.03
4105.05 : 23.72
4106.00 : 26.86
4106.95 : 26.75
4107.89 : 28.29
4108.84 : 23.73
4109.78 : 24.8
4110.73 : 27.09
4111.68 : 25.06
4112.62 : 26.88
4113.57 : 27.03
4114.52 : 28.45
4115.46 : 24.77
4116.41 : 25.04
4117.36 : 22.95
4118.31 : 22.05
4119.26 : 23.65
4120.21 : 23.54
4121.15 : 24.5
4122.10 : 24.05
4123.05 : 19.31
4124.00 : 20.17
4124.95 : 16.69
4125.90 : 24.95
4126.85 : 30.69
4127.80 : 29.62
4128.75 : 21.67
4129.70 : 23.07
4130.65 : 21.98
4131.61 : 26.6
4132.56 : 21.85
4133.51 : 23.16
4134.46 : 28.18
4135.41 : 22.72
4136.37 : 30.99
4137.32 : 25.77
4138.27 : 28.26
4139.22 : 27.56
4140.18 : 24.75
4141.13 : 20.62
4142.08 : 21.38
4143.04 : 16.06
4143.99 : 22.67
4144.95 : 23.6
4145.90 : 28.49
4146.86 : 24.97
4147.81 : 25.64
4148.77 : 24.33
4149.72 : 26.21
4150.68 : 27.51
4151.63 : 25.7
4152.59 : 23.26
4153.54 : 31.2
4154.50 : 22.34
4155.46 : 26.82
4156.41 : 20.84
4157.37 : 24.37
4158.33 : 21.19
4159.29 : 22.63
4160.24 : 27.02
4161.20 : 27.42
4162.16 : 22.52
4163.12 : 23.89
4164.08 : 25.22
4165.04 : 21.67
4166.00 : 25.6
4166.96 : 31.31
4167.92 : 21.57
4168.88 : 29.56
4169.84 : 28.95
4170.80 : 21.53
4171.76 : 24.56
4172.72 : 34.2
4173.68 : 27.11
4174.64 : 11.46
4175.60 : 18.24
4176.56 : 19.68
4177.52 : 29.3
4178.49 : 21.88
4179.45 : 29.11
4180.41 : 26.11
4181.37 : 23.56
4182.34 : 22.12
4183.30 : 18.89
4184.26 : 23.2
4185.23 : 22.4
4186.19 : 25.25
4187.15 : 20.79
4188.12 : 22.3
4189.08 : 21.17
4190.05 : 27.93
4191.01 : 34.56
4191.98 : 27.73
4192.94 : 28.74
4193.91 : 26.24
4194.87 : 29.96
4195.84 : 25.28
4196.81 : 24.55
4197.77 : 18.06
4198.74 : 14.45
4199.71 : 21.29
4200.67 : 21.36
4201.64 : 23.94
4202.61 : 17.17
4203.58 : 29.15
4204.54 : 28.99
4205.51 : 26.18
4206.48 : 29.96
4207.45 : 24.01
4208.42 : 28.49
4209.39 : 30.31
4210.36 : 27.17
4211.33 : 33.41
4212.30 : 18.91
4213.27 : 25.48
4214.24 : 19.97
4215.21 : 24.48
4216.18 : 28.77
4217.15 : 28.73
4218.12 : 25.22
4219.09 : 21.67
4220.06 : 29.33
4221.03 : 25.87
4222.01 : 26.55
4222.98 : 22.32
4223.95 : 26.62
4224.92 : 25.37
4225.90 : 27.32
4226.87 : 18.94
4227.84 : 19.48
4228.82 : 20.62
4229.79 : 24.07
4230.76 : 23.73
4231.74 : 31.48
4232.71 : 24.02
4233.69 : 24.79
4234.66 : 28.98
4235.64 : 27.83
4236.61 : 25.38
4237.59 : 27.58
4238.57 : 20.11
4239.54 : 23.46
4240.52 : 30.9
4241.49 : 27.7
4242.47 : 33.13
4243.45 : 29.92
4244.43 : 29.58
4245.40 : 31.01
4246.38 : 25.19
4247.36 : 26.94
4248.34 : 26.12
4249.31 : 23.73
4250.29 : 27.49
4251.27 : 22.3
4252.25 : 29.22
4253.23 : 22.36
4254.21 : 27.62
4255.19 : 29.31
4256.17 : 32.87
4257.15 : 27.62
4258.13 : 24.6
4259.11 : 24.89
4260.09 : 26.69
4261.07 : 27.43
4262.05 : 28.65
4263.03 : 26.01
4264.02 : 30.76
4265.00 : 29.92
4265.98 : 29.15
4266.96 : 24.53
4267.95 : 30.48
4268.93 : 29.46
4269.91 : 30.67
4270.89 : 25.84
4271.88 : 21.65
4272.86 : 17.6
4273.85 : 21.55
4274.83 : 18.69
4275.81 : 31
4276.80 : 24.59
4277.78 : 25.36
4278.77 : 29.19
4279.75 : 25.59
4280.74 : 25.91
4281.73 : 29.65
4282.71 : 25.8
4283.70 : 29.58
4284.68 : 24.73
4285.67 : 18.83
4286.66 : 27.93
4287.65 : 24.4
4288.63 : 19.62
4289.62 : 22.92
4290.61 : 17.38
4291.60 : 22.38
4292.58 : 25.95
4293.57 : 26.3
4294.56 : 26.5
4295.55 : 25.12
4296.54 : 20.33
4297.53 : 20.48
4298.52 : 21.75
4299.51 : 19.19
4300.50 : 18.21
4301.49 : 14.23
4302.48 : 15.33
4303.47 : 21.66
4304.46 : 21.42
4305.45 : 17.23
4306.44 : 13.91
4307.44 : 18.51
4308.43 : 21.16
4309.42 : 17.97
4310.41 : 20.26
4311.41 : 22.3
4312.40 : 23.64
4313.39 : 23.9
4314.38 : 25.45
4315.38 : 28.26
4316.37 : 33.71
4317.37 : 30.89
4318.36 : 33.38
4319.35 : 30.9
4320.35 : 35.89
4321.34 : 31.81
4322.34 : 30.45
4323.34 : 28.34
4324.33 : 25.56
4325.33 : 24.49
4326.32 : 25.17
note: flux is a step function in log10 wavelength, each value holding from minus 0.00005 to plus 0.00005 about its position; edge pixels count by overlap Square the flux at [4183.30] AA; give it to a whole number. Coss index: 357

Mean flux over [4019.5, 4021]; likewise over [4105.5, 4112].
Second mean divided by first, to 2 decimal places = 0.88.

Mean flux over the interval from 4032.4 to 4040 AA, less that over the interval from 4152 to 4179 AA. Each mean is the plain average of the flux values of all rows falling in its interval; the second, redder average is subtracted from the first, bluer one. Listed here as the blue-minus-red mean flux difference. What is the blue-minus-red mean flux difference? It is 1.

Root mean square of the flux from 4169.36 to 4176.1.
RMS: 25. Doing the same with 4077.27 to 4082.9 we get 25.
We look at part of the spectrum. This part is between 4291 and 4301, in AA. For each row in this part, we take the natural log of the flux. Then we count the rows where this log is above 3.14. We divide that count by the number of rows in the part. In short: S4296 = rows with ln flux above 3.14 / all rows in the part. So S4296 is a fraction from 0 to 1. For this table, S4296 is 0.40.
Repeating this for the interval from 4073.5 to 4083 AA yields 0.80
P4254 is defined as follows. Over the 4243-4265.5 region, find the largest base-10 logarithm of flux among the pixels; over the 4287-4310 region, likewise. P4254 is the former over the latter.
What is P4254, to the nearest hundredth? 1.07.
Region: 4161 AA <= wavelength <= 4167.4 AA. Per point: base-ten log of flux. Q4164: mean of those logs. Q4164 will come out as 1.40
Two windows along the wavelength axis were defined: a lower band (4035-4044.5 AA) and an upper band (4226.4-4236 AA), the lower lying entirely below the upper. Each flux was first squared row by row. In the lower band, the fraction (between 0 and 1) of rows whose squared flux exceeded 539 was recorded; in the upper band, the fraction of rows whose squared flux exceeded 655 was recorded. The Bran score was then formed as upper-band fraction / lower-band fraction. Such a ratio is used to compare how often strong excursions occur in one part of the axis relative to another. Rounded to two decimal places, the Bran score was 0.30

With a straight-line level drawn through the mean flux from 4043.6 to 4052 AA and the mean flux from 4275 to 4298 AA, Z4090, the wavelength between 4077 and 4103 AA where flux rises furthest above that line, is 4089.96 AA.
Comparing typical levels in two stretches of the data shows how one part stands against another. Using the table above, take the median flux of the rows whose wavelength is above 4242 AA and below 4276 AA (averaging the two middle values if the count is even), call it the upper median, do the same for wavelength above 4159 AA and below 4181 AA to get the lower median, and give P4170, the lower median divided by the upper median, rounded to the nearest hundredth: 0.92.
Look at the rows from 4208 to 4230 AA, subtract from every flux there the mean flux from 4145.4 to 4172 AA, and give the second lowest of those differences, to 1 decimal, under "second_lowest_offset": -6.3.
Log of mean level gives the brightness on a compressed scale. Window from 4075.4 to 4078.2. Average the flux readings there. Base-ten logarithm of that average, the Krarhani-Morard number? 1.43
